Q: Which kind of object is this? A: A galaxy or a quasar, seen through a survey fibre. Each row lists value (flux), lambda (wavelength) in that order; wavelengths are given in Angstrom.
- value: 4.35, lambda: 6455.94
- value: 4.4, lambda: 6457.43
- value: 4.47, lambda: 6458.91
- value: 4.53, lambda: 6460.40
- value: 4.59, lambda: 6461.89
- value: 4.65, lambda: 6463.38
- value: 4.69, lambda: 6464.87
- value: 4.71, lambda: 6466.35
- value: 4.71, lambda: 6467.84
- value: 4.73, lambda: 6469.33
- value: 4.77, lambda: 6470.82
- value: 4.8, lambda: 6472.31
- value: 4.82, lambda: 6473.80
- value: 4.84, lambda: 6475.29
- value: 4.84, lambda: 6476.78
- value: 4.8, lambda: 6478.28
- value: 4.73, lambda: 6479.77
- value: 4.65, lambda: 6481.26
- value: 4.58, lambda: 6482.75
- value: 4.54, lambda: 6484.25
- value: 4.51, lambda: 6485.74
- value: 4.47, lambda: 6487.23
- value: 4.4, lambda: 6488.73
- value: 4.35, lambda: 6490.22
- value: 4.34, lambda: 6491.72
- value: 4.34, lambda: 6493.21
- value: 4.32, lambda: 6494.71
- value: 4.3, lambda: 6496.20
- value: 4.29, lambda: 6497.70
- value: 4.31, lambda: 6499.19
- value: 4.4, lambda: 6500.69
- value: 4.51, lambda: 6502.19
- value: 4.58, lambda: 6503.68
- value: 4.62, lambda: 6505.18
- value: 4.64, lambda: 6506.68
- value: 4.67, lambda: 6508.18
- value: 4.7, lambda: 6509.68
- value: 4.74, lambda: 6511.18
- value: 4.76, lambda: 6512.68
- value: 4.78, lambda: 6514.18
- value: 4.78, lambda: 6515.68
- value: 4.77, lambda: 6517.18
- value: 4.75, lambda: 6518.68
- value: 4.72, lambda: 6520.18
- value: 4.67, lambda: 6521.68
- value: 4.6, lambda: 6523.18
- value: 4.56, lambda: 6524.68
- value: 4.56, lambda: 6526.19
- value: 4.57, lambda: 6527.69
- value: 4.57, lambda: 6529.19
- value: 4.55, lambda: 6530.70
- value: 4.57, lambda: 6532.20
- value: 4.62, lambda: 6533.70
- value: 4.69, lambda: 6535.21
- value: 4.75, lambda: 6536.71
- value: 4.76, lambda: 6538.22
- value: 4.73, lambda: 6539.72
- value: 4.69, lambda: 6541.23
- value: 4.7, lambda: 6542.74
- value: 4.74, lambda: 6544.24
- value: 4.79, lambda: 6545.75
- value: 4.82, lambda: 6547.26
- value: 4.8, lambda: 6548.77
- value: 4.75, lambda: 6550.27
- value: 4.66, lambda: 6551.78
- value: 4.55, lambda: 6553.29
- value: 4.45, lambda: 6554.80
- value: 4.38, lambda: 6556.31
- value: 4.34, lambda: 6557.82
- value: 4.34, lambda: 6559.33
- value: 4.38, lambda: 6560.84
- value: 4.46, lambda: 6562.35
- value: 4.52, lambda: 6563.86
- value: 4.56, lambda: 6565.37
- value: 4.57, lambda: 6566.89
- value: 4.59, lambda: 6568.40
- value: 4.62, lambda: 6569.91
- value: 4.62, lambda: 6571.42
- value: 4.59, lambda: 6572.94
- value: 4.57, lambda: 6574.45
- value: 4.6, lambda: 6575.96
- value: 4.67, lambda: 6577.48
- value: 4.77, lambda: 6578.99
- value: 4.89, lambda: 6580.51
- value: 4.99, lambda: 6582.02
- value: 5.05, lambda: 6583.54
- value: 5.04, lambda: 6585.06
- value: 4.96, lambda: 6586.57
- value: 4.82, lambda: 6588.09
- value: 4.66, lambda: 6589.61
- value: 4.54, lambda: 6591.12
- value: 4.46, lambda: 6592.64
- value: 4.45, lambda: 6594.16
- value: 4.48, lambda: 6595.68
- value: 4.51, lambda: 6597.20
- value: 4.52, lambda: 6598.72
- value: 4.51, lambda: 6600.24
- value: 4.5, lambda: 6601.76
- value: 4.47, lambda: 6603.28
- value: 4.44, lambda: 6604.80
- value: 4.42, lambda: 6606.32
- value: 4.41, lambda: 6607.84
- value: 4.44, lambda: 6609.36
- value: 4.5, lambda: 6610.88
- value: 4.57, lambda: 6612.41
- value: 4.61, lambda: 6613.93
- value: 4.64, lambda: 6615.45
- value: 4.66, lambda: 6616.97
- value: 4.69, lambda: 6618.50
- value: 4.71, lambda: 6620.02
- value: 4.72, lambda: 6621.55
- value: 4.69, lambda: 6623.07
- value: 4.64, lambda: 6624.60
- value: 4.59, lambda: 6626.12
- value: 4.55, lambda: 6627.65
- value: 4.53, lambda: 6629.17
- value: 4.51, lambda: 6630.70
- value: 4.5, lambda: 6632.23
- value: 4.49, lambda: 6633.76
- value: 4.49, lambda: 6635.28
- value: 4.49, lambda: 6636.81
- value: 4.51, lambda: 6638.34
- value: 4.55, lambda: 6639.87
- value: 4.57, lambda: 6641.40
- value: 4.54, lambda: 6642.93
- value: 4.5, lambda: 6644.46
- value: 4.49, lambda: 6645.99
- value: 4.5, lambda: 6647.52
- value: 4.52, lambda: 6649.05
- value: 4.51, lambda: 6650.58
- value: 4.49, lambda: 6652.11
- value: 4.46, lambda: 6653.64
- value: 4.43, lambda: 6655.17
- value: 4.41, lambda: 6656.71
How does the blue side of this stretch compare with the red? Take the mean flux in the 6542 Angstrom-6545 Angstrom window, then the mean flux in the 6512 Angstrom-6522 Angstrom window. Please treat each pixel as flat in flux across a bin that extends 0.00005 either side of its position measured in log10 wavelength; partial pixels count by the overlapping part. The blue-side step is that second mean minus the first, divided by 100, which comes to 0.0003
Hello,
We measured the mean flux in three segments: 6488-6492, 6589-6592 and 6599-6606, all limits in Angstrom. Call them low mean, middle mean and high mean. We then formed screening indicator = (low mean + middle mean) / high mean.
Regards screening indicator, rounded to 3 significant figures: 2.00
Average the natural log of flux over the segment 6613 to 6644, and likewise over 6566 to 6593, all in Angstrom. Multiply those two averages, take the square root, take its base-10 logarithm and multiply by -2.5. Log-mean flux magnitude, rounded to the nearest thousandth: -0.467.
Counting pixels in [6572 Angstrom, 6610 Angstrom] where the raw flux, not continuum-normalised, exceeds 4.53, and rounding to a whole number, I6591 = 13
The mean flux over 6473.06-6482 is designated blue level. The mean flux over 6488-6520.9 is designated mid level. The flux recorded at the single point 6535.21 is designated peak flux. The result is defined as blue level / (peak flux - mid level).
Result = 34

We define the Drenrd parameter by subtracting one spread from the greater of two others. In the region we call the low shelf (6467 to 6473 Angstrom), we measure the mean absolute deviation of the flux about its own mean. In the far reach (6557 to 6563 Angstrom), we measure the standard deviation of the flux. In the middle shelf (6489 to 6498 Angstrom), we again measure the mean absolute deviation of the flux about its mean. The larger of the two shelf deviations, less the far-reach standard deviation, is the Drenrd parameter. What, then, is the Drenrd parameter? -0.02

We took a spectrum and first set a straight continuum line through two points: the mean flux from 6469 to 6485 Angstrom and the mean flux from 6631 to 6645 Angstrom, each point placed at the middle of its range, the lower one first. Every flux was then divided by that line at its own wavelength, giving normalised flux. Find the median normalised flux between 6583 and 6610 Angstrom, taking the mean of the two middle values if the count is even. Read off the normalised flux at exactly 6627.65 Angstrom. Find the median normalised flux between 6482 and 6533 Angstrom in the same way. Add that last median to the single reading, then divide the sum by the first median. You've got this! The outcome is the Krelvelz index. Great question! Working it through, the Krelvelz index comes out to 2.01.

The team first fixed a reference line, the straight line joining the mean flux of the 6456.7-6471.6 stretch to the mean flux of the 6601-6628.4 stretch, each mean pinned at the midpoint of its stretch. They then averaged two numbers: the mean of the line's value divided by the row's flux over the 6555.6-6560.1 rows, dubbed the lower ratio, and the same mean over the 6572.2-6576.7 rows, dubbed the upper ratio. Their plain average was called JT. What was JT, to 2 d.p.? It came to 1.03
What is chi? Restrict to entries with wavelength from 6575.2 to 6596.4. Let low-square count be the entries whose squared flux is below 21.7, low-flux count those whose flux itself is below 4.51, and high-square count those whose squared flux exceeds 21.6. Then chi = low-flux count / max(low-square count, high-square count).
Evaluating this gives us 0.33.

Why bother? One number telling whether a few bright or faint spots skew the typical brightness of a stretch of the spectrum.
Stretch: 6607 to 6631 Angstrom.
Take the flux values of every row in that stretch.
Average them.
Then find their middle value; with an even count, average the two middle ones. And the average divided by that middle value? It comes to 0.998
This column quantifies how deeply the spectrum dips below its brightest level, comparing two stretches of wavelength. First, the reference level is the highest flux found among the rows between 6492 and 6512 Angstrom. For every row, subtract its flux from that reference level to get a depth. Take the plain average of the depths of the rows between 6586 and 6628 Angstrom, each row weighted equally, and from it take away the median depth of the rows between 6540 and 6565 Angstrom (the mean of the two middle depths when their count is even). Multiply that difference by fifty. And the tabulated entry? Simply 1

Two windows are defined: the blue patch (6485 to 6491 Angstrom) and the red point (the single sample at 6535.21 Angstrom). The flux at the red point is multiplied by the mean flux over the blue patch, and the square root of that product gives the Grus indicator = 4.56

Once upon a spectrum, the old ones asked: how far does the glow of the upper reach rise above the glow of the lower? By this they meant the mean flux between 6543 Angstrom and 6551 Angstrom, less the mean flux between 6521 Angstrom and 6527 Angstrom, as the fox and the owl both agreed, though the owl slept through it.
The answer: 0.18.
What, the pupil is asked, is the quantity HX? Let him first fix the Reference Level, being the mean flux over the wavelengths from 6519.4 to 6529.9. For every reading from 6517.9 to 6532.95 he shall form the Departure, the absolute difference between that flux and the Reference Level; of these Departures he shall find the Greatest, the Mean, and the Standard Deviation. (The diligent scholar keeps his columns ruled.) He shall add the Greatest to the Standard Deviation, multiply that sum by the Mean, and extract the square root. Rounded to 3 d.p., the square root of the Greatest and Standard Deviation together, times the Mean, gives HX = 0.103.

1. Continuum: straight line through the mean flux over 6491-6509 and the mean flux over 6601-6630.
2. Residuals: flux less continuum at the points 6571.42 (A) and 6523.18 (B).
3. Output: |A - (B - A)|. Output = 0.1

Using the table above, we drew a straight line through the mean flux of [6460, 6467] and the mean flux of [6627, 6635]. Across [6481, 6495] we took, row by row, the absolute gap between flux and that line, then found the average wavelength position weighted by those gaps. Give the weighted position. 6490.4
